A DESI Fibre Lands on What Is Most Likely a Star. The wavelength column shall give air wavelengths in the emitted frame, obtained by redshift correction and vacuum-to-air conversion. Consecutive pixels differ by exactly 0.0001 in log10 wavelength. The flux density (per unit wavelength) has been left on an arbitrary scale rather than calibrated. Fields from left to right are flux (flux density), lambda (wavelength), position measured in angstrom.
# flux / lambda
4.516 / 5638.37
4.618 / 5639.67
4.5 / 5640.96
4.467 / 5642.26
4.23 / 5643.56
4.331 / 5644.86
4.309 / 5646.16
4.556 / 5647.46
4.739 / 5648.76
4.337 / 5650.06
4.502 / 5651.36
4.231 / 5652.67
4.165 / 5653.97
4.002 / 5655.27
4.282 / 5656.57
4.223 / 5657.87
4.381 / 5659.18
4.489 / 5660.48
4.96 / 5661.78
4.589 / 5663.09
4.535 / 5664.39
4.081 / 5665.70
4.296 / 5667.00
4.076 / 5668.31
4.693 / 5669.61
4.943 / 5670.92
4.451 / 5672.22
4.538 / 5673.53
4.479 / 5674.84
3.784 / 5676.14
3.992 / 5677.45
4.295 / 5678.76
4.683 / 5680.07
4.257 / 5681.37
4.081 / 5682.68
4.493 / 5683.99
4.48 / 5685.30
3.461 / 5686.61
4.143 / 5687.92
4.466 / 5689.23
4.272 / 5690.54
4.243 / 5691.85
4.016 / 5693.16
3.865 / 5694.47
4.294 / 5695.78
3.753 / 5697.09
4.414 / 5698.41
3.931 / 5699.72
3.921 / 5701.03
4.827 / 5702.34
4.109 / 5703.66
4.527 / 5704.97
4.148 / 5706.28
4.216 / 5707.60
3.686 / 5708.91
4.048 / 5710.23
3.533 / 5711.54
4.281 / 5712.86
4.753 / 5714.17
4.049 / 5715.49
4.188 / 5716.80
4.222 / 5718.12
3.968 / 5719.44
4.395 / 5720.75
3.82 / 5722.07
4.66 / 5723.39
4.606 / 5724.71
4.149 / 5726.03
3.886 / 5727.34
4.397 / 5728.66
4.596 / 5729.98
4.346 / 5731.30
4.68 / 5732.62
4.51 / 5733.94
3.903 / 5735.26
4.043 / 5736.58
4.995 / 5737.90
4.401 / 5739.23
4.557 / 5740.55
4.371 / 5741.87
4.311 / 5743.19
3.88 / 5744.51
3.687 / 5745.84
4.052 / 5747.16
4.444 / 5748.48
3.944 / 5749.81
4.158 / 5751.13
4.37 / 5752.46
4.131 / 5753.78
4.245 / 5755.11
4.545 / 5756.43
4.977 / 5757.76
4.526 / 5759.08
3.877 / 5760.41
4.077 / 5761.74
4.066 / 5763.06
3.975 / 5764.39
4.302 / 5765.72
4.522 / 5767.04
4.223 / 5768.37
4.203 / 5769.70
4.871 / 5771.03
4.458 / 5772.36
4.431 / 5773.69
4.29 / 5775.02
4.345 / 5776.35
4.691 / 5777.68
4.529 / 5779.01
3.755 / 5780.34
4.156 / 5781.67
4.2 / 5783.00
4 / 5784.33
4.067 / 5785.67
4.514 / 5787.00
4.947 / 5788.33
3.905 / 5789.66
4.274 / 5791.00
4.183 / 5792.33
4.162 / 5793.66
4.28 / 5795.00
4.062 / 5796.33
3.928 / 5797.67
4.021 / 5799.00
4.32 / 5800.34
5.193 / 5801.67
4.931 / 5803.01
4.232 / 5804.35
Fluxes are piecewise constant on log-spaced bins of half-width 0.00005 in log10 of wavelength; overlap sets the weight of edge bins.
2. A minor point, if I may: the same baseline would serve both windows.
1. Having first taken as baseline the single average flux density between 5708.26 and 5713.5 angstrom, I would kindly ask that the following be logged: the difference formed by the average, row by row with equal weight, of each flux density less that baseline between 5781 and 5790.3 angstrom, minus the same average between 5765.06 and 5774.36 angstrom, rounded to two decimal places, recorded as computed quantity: -0.17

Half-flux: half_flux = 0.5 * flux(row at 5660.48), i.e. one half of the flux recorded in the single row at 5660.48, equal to 2.24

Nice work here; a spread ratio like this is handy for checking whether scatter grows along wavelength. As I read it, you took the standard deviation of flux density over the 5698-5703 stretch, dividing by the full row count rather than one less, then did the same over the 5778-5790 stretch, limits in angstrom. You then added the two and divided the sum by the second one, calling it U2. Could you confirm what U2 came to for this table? 2.08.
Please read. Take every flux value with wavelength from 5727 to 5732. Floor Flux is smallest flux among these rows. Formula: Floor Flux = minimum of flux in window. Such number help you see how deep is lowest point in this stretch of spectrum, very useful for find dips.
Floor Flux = 3.886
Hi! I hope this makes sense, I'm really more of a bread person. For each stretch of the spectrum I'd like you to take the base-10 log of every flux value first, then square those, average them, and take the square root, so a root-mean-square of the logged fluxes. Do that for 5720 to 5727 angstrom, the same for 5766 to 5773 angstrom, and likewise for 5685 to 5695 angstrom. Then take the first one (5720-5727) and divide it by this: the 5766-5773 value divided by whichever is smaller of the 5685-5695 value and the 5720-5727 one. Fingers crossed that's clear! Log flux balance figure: 0.60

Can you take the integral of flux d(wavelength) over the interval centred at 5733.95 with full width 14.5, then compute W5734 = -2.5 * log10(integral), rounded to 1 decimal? -4.5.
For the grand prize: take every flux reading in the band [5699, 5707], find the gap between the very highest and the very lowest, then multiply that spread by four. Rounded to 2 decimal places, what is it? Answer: 3.62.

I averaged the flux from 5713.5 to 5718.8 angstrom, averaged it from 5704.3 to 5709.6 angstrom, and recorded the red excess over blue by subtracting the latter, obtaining 0.16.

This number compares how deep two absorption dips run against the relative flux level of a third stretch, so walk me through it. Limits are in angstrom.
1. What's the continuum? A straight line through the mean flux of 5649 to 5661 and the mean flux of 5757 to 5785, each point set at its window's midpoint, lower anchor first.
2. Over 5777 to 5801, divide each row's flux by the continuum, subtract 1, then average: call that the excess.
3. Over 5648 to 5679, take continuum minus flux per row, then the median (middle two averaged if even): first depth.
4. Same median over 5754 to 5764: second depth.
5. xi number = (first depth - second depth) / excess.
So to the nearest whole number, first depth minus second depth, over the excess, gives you 6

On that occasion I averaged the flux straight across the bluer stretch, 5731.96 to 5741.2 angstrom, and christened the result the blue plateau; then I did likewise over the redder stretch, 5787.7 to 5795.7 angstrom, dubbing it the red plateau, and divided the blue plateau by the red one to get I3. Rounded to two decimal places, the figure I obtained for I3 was 1.03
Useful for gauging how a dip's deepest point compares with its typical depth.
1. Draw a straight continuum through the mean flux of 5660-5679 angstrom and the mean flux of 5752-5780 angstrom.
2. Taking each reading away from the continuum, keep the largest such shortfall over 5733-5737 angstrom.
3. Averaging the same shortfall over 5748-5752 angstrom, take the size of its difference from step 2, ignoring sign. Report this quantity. 0.29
